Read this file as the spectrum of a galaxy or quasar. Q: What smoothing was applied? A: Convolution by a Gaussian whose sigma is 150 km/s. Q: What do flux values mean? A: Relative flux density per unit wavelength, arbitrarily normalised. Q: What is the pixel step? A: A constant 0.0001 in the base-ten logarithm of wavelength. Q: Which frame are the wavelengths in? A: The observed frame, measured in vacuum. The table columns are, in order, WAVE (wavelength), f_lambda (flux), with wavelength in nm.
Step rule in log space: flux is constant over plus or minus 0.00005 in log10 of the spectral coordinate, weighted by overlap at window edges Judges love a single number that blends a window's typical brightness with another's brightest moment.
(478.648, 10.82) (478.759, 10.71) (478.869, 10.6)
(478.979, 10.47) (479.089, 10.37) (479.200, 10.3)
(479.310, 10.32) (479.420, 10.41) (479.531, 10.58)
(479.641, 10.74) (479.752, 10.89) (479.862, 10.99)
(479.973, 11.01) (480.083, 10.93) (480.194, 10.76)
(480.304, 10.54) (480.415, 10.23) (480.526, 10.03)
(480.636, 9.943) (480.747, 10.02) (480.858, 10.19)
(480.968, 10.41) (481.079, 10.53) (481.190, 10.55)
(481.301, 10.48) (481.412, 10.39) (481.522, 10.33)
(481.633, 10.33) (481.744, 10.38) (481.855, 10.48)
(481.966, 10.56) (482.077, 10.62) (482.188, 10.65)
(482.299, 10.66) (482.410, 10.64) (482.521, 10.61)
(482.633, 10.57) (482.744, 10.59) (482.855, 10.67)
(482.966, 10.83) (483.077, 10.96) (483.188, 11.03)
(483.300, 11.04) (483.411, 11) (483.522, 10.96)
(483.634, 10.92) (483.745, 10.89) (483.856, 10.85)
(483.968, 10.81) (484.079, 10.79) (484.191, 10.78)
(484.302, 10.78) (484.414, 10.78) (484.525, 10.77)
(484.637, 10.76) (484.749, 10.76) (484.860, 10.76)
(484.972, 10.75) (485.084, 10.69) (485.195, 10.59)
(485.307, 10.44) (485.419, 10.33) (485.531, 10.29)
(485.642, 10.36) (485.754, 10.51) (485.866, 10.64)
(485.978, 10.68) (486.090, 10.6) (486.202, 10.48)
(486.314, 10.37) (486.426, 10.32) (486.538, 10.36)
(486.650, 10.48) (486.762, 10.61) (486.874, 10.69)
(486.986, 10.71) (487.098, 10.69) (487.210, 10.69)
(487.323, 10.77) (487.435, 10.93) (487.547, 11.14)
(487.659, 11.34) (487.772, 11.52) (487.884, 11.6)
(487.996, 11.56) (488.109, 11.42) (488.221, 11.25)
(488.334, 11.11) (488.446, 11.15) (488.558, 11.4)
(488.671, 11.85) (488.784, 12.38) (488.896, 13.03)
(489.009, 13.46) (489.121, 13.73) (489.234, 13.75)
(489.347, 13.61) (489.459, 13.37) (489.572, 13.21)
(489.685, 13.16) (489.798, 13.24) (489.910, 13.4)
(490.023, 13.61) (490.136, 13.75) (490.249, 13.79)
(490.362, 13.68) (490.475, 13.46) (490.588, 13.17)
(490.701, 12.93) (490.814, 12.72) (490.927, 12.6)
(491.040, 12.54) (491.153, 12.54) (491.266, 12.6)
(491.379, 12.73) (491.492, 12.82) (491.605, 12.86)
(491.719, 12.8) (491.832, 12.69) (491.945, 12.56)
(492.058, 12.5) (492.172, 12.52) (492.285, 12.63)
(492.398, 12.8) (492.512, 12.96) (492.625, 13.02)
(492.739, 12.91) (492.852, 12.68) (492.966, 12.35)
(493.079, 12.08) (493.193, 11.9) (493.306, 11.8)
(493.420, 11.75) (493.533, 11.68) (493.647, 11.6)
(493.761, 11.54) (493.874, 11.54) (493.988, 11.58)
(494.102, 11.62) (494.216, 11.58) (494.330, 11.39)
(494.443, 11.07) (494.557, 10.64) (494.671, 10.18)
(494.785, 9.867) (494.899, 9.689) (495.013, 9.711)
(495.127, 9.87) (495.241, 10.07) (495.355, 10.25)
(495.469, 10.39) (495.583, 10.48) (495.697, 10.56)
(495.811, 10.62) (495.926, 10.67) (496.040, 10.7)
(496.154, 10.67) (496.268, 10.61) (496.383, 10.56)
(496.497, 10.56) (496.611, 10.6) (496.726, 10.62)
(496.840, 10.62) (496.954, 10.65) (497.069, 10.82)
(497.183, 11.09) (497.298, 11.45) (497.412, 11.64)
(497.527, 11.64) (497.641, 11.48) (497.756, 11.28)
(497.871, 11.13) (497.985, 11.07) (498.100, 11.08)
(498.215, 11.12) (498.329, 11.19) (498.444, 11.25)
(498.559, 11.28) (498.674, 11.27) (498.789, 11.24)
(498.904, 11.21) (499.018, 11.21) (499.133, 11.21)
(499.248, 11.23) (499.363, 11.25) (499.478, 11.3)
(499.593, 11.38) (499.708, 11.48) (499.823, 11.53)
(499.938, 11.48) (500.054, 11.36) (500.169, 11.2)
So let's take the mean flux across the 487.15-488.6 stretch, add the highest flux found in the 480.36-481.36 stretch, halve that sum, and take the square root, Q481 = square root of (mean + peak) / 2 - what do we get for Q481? 3.30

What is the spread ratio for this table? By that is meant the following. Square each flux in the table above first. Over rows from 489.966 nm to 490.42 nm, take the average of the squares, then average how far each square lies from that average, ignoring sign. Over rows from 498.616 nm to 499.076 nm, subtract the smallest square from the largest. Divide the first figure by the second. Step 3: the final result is 1.3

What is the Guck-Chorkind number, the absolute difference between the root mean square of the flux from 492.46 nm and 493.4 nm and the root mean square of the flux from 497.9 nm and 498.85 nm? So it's 1.3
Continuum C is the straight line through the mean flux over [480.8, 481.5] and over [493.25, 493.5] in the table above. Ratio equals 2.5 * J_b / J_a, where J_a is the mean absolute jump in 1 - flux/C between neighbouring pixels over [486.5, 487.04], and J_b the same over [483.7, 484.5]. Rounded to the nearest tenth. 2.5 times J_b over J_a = 1.0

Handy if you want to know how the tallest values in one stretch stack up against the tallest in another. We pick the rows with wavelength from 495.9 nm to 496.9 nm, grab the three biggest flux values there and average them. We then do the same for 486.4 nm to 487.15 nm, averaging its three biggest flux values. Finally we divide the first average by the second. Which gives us 1.0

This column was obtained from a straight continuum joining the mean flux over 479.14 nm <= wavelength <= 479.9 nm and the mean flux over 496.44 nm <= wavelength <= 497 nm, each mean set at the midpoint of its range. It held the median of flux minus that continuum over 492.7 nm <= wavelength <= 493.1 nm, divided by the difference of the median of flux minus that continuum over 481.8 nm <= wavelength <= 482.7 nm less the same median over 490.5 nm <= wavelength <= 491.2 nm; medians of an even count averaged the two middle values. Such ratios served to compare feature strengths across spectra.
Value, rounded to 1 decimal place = -0.9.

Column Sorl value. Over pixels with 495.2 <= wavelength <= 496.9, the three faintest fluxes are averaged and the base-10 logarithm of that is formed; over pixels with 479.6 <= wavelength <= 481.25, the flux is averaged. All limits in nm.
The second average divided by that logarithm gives 10.4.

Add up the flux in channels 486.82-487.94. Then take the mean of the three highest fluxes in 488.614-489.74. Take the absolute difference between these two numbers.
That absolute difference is 96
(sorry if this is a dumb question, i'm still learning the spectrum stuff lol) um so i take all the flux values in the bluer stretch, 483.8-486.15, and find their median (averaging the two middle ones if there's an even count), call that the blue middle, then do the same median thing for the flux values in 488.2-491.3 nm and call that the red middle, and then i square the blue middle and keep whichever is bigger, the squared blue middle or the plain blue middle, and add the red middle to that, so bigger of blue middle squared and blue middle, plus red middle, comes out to 129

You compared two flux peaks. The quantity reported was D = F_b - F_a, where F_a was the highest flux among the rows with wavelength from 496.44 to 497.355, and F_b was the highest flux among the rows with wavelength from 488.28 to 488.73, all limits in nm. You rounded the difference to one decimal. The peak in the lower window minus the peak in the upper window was 0.4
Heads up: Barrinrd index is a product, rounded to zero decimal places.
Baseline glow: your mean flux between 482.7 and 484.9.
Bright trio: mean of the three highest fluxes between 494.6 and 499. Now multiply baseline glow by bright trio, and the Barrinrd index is 126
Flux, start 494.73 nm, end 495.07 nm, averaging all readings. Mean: 9.8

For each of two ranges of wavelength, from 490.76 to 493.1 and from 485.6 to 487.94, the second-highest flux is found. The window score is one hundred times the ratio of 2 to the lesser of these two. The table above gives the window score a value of 17.4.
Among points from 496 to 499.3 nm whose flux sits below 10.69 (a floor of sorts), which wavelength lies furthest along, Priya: 496.954 nm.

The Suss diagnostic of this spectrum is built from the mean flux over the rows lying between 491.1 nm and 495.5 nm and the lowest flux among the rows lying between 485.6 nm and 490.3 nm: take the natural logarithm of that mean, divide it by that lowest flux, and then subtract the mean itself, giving -11.50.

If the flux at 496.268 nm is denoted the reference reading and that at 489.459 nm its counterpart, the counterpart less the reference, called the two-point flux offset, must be 2.8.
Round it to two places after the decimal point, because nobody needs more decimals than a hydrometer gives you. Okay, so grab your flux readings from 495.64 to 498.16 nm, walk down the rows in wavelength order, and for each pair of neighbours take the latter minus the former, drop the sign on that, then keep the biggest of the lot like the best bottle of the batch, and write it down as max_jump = 0.36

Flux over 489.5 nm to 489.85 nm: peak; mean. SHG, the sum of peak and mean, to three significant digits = 26.4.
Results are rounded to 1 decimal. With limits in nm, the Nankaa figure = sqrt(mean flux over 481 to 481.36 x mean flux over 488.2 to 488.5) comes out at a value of 10.8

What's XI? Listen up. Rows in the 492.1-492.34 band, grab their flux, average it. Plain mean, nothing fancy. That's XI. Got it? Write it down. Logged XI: 12.6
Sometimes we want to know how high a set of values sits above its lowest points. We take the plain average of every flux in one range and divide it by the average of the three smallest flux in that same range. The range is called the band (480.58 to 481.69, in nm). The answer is 1.03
